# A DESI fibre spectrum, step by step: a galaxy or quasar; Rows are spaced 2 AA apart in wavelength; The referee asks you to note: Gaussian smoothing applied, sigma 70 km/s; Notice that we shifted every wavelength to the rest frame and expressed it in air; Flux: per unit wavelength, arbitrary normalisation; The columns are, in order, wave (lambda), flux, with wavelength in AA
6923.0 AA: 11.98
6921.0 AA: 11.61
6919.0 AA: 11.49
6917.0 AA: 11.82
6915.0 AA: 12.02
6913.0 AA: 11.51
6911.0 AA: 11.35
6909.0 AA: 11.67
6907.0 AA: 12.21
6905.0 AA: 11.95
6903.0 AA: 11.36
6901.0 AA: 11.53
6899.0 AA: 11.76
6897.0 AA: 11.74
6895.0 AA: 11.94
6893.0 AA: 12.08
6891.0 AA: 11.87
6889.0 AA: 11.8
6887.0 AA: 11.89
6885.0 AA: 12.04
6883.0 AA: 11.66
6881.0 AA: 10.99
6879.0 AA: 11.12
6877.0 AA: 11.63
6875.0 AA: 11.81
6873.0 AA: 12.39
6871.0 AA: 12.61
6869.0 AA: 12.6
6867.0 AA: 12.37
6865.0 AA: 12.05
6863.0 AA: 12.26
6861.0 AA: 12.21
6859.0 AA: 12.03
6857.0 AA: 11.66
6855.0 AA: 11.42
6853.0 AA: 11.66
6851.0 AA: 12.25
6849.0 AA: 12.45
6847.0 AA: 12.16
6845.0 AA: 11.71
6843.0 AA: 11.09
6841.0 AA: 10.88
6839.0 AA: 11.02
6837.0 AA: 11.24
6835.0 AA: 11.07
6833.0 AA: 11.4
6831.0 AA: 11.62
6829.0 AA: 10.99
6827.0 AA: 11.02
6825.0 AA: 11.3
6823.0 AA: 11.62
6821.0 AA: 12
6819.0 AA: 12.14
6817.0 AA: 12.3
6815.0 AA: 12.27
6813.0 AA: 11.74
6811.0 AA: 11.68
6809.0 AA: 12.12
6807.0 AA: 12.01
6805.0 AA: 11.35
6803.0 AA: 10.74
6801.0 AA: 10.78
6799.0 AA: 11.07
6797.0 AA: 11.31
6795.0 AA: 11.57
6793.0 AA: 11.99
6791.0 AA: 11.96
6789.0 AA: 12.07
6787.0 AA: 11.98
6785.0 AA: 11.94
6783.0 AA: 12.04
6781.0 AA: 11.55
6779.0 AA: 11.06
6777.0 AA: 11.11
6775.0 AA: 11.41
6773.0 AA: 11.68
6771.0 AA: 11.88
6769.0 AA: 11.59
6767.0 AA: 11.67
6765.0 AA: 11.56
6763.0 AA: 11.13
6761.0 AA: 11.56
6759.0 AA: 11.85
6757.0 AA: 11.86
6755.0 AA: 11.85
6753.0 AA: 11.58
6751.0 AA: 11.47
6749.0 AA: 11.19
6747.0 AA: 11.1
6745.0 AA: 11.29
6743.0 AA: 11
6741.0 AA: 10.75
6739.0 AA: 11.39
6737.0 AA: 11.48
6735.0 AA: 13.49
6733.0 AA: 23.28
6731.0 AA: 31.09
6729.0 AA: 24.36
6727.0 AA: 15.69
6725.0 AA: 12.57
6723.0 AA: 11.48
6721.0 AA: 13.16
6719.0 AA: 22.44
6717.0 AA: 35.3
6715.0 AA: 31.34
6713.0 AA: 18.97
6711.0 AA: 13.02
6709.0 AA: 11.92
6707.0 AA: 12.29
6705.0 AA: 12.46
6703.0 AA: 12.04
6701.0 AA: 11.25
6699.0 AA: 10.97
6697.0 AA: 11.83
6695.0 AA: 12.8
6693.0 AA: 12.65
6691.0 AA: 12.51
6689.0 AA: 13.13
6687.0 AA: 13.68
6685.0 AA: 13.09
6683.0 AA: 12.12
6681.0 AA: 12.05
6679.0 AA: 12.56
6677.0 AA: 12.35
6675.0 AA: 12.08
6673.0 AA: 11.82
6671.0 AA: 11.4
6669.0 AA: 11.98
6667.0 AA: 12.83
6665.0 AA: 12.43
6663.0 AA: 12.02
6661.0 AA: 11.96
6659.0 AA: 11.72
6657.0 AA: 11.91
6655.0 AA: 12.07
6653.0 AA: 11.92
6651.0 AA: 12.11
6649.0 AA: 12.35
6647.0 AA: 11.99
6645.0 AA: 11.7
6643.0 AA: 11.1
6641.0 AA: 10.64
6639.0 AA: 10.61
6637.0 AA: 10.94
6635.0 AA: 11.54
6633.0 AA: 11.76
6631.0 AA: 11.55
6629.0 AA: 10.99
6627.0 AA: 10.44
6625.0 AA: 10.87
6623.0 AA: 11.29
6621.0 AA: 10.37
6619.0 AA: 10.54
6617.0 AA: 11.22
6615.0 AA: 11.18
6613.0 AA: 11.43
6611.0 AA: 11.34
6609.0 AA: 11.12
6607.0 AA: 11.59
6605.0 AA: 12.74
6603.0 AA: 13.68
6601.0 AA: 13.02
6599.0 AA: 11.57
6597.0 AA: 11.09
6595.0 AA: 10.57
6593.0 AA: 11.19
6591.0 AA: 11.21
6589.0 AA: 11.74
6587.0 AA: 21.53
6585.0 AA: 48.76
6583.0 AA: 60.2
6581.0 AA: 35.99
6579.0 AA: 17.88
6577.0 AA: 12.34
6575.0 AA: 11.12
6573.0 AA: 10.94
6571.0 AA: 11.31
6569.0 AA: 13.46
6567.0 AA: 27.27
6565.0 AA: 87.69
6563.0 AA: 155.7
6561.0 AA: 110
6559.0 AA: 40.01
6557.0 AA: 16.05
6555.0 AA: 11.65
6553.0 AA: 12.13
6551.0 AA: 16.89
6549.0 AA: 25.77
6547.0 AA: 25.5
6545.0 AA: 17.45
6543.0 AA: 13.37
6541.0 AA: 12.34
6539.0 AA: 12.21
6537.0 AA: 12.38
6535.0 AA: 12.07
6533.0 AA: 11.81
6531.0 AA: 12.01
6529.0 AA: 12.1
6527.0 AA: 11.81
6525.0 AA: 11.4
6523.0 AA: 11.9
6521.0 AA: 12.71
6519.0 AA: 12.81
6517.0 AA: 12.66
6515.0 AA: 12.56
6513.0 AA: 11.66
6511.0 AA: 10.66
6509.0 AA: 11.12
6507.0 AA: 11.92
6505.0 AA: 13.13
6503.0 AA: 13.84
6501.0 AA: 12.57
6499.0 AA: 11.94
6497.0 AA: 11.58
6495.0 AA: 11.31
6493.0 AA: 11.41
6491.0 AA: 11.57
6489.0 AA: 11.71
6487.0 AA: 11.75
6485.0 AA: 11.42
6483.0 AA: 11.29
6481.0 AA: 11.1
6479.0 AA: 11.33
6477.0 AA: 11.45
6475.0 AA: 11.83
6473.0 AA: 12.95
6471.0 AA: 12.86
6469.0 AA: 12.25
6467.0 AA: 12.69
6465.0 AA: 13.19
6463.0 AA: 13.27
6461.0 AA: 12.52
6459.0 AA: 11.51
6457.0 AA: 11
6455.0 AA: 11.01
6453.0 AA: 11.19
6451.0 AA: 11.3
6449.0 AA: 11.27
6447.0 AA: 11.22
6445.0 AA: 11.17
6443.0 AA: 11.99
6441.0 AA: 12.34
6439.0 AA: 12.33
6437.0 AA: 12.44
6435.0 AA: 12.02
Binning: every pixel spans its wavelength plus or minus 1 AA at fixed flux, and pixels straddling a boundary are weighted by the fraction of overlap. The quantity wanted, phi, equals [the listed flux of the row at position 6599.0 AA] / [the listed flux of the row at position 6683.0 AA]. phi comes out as 0.95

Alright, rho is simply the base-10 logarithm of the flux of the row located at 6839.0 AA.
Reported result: 1.04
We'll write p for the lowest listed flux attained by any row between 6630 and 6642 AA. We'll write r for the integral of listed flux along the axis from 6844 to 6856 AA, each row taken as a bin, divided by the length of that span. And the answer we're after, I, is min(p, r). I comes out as 10.6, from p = 10.61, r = 11.9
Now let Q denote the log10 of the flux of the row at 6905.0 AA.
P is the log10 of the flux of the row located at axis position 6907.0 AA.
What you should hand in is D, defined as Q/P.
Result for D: 0.99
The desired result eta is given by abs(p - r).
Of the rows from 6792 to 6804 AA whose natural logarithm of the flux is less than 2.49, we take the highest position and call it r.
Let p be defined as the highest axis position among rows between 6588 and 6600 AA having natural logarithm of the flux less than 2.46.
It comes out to 204 AA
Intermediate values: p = 6599.0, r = 6803.0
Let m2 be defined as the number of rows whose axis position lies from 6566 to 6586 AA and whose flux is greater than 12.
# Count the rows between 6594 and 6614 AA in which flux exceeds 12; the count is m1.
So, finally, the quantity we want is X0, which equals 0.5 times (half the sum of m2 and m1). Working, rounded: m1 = 3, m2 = 7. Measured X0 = 2.5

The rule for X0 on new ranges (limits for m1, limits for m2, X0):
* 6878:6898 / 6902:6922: 1.0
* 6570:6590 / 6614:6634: 1.5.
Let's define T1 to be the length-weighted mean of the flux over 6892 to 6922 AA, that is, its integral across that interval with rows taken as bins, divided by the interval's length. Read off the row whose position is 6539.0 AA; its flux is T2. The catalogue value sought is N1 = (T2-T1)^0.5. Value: 0.69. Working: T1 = 11.7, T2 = 12.21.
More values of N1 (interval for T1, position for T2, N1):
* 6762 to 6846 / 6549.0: 3.77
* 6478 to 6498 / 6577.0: 0.94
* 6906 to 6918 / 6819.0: 0.61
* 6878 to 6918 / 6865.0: 0.58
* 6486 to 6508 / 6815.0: 0.45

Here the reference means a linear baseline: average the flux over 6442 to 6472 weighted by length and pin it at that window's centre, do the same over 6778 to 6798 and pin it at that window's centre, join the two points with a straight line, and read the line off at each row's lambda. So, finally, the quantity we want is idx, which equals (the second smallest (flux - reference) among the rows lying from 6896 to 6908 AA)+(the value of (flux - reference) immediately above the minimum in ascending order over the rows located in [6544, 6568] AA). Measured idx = 0.1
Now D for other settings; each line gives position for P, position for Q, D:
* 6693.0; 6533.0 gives 0.97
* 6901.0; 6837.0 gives 0.99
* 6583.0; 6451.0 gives 0.59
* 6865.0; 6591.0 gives 0.97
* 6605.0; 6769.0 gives 0.96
